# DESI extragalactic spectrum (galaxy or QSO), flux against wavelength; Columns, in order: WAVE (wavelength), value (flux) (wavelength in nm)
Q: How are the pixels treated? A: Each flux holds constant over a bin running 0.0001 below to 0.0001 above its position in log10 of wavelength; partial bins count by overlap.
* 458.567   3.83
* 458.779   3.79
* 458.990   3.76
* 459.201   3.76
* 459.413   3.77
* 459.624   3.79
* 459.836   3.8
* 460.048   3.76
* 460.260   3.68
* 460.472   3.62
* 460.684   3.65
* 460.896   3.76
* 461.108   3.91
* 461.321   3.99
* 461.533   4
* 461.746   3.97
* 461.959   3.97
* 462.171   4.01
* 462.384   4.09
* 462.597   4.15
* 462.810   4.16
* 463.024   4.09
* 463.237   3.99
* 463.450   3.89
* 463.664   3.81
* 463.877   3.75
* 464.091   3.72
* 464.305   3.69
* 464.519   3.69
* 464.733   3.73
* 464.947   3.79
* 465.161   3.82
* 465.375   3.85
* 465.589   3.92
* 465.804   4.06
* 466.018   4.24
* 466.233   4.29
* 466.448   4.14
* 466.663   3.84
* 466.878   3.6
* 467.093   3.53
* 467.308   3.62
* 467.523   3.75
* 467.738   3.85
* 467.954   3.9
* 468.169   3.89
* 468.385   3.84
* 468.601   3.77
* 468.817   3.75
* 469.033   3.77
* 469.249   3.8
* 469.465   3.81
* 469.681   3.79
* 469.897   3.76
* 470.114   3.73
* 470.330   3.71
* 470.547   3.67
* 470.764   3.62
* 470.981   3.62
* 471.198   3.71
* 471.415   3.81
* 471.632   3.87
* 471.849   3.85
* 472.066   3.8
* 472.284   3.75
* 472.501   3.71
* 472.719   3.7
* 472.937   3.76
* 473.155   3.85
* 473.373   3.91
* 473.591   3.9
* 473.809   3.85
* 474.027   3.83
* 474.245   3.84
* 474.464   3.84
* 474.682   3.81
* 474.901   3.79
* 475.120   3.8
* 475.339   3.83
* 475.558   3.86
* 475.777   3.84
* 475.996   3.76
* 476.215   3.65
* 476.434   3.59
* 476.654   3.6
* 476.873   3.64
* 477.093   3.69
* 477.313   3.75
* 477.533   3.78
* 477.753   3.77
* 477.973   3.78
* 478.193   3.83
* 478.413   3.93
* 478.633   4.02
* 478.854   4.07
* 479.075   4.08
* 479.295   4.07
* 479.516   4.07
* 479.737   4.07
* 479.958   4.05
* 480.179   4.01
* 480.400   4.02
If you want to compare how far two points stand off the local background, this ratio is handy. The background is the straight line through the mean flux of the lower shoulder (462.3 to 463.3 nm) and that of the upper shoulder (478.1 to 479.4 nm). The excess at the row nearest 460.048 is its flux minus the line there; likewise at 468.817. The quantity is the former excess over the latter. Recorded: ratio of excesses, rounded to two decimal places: 1.14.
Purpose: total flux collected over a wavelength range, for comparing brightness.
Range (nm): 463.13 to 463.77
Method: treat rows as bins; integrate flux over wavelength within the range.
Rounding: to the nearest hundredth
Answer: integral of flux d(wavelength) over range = 2.49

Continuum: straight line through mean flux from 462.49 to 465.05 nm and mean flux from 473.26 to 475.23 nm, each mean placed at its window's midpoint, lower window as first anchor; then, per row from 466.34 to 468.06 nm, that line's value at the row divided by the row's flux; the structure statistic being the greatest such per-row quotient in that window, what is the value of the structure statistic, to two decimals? 1.09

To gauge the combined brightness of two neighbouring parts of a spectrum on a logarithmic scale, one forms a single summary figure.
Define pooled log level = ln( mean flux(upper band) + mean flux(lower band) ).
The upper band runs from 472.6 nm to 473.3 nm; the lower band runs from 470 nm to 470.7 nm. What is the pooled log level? 2.01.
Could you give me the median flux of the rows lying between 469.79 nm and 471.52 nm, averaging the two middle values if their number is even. 3.710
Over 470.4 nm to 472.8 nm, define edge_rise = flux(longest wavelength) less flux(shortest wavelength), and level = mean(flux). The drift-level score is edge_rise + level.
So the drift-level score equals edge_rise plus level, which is 3.77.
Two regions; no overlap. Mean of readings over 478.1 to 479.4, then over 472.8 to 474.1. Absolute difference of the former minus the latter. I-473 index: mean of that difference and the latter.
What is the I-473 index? 2.00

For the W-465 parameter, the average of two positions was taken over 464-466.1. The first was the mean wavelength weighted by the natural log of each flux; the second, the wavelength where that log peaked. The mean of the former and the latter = 465.55 nm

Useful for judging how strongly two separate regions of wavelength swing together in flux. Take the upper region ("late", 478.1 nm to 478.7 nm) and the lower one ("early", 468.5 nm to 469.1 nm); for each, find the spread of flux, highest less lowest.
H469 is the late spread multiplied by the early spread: 0.0038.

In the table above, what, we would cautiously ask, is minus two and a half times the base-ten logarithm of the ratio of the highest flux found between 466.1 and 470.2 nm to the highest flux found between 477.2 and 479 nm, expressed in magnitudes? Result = -0.057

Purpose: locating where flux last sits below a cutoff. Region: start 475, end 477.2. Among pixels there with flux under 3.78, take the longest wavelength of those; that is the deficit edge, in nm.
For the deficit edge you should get 477.093 nm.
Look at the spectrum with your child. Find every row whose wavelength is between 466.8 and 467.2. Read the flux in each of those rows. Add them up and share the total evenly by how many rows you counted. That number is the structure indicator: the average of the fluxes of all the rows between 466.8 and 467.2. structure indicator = 3.56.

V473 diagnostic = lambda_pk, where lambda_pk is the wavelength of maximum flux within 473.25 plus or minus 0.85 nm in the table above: 473.373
